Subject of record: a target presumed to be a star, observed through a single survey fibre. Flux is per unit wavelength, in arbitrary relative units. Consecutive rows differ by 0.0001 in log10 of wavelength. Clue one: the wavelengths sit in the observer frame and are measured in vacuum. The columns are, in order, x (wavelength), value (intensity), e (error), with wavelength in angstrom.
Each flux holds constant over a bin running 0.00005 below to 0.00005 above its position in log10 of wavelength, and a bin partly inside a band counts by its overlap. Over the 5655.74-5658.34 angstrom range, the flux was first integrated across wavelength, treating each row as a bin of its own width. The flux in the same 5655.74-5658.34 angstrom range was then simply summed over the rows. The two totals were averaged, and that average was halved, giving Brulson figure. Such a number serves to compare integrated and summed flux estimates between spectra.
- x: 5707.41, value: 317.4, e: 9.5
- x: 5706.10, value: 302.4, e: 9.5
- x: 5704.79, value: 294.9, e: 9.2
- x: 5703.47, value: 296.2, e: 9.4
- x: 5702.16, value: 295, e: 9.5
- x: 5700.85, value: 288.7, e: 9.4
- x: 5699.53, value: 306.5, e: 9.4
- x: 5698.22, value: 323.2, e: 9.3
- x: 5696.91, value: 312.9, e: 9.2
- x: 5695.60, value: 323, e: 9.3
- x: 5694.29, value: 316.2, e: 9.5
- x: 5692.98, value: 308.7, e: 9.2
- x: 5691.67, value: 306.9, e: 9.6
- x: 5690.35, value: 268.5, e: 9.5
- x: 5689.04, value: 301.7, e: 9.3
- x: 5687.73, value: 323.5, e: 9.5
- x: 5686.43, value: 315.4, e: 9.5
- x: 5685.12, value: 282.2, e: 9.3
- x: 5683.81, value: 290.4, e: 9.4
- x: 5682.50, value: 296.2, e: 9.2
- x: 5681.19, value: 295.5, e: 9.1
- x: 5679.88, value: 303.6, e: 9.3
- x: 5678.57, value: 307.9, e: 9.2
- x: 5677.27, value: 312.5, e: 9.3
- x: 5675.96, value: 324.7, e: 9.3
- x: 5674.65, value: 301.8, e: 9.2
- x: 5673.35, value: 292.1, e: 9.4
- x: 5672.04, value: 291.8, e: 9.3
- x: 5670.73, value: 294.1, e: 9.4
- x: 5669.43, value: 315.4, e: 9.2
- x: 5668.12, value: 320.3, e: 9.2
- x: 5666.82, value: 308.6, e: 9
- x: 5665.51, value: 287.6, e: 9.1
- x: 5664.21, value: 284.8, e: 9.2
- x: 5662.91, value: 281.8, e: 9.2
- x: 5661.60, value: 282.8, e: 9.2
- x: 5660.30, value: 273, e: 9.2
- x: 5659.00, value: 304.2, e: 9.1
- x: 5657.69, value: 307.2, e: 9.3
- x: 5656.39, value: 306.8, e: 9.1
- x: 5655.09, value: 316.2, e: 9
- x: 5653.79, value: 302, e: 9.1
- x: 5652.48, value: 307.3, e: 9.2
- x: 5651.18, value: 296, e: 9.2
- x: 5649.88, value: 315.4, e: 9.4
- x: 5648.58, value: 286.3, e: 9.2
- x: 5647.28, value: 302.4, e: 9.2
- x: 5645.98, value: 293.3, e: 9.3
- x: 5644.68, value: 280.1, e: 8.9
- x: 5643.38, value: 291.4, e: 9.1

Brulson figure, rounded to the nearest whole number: 353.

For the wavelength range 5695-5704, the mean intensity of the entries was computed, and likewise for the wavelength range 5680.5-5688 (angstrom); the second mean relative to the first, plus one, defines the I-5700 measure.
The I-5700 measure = 1.98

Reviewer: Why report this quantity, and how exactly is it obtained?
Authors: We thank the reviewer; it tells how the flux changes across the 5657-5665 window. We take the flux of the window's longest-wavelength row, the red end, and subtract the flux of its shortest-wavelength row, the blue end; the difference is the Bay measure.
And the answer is -22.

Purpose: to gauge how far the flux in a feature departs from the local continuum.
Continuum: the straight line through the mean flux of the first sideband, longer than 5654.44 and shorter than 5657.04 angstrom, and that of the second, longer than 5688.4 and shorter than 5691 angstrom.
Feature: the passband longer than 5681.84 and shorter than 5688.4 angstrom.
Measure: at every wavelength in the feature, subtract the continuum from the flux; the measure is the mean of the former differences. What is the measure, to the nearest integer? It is 13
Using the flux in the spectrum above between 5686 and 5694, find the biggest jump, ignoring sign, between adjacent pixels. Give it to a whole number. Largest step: 38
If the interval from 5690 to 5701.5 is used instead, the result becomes 38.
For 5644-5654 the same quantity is 29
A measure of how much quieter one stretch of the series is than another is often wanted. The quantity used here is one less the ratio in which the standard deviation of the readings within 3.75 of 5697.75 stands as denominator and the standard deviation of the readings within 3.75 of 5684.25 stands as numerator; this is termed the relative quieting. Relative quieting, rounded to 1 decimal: -0.2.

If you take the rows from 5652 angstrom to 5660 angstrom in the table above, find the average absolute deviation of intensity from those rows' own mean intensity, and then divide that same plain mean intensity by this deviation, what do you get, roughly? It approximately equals 103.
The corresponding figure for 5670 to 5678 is 29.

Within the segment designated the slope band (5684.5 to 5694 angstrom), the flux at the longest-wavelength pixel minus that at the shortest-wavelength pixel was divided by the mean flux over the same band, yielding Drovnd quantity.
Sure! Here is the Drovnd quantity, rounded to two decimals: 0.09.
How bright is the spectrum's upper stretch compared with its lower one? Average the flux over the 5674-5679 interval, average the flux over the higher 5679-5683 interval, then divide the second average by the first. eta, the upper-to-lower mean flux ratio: 0.96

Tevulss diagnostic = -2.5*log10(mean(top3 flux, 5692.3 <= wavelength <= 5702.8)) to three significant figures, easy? -6.27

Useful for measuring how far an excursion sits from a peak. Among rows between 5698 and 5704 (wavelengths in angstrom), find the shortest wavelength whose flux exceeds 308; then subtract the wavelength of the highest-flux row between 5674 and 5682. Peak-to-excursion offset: 22.3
